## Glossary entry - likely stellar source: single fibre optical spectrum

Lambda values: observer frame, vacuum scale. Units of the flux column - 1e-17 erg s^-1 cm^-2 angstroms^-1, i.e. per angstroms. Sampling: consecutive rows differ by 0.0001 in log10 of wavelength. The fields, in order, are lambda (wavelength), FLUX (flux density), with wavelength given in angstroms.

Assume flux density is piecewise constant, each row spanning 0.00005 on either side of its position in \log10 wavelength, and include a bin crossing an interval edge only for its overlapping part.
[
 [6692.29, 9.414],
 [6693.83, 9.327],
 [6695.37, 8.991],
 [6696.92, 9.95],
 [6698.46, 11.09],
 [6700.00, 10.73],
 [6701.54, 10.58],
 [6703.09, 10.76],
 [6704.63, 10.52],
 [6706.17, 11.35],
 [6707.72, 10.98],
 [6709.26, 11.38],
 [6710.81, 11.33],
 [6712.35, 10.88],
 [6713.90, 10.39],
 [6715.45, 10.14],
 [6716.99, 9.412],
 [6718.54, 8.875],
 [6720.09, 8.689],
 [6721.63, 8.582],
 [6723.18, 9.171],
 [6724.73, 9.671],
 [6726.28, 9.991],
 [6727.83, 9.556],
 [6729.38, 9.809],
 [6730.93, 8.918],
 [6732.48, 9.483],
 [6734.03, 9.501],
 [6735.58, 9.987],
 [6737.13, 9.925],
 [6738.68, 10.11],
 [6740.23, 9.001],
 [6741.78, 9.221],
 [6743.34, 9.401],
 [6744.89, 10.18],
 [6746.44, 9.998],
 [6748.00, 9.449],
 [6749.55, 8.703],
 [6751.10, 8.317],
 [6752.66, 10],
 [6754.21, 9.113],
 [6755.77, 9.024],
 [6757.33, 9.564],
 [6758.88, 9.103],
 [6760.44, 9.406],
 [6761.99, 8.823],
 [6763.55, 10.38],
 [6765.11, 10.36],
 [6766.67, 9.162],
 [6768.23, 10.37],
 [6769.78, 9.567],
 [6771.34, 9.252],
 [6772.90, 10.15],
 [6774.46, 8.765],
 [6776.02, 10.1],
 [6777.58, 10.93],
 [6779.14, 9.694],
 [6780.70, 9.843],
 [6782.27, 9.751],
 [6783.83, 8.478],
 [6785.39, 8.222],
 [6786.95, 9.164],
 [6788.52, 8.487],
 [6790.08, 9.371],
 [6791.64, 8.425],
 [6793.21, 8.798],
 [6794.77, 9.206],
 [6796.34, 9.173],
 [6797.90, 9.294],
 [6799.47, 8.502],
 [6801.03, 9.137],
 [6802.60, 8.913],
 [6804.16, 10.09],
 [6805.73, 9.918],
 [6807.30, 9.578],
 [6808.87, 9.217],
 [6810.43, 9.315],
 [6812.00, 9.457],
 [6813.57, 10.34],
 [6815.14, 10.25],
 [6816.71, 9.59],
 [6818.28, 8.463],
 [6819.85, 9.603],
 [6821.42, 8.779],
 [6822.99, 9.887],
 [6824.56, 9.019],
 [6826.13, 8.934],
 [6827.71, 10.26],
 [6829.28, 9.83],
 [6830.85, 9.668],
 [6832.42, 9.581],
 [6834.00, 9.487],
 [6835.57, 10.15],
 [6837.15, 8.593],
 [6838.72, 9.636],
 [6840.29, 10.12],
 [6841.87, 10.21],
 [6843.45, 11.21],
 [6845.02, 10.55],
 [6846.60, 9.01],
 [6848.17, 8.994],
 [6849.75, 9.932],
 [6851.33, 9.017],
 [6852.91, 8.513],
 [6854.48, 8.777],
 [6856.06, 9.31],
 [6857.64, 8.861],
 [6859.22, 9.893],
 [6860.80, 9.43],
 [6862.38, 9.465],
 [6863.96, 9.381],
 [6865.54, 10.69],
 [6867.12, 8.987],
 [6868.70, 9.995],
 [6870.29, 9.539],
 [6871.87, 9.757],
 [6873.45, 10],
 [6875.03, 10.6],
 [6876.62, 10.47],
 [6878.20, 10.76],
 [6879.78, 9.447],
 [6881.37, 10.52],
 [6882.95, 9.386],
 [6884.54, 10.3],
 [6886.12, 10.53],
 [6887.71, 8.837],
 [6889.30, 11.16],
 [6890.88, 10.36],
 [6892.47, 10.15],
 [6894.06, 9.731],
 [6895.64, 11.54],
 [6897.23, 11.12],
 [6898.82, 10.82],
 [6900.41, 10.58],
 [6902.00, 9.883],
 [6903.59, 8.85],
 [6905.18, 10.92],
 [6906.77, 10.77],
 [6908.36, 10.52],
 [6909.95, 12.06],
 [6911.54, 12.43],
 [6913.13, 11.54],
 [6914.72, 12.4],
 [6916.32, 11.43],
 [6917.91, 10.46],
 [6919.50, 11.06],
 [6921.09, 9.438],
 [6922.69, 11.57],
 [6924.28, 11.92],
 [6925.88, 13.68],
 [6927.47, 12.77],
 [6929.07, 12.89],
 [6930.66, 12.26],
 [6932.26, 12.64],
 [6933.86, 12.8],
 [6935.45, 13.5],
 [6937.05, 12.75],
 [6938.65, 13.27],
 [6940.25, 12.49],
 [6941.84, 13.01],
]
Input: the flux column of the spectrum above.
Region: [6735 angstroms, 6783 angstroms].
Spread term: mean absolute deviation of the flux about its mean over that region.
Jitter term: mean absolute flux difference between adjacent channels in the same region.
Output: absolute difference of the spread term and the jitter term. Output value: 0.17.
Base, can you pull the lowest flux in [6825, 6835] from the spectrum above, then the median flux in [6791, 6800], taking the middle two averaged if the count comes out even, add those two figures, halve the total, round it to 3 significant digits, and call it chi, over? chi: 8.96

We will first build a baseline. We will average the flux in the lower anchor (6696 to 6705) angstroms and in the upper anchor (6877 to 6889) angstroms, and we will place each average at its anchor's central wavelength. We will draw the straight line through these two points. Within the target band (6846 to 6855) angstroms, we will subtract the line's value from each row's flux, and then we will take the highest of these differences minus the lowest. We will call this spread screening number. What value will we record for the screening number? 1.41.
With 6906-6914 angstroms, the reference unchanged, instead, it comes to 1.92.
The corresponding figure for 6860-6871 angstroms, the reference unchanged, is 1.70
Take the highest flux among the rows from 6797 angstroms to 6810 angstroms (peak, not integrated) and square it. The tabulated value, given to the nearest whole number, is 102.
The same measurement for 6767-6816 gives 119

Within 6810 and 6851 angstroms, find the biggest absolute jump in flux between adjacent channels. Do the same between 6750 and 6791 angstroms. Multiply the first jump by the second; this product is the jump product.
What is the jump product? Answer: 2.62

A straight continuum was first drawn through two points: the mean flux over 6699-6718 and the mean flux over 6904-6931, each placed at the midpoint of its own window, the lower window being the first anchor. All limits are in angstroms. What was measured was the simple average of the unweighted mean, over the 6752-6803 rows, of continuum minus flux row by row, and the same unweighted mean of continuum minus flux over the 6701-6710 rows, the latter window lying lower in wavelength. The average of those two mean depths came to 0.7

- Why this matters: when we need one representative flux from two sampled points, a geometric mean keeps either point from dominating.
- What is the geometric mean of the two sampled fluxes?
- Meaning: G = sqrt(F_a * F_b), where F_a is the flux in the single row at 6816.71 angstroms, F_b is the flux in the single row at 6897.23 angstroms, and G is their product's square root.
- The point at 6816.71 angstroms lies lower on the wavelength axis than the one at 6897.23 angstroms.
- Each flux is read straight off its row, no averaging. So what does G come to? 10.3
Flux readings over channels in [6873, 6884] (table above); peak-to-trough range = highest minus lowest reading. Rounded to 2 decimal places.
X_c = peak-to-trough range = 1.37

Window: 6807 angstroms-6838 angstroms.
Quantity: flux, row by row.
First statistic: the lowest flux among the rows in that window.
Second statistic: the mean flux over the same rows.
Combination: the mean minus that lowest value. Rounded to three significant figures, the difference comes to 1.04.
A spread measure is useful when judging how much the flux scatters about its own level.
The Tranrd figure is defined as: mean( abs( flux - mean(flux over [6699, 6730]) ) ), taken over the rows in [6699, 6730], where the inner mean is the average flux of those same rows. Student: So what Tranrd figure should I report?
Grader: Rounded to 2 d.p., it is 0.75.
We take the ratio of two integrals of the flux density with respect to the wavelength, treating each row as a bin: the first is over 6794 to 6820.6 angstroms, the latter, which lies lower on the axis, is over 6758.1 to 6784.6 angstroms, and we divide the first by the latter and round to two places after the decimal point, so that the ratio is 0.98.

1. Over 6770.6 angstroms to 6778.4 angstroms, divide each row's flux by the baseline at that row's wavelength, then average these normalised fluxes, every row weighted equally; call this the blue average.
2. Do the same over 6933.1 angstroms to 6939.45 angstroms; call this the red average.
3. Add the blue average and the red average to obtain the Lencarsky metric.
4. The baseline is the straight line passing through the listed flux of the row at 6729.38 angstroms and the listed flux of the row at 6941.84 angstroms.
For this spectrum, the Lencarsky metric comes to 1.95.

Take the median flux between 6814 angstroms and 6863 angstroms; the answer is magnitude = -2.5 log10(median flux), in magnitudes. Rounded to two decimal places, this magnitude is -2.45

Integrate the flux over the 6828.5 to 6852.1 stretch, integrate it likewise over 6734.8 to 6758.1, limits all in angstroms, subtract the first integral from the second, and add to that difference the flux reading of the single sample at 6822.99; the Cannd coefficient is 1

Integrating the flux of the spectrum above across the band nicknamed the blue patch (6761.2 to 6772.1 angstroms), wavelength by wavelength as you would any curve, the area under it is 106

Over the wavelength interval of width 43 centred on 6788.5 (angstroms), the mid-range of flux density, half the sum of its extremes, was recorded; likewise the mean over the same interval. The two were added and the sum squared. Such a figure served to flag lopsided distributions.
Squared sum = 358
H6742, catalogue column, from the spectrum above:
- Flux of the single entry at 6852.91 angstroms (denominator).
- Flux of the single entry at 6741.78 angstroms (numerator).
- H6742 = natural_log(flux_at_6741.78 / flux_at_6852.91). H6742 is 0.08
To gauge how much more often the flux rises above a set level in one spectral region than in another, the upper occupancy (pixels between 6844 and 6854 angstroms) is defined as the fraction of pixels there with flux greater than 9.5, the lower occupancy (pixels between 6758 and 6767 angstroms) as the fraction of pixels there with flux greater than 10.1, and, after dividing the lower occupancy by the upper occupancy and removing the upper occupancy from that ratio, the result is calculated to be 0.67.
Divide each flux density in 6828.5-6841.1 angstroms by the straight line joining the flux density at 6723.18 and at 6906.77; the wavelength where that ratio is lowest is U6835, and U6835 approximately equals 6837.15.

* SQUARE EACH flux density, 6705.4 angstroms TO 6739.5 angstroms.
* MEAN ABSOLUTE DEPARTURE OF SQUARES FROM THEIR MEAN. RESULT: 13.5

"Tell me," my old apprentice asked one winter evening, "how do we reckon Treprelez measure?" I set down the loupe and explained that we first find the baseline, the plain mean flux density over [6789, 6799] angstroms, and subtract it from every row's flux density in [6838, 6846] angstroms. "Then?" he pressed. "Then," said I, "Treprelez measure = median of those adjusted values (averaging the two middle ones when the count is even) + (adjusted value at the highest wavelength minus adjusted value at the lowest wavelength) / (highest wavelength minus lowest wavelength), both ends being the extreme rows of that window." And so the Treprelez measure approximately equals 1.3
